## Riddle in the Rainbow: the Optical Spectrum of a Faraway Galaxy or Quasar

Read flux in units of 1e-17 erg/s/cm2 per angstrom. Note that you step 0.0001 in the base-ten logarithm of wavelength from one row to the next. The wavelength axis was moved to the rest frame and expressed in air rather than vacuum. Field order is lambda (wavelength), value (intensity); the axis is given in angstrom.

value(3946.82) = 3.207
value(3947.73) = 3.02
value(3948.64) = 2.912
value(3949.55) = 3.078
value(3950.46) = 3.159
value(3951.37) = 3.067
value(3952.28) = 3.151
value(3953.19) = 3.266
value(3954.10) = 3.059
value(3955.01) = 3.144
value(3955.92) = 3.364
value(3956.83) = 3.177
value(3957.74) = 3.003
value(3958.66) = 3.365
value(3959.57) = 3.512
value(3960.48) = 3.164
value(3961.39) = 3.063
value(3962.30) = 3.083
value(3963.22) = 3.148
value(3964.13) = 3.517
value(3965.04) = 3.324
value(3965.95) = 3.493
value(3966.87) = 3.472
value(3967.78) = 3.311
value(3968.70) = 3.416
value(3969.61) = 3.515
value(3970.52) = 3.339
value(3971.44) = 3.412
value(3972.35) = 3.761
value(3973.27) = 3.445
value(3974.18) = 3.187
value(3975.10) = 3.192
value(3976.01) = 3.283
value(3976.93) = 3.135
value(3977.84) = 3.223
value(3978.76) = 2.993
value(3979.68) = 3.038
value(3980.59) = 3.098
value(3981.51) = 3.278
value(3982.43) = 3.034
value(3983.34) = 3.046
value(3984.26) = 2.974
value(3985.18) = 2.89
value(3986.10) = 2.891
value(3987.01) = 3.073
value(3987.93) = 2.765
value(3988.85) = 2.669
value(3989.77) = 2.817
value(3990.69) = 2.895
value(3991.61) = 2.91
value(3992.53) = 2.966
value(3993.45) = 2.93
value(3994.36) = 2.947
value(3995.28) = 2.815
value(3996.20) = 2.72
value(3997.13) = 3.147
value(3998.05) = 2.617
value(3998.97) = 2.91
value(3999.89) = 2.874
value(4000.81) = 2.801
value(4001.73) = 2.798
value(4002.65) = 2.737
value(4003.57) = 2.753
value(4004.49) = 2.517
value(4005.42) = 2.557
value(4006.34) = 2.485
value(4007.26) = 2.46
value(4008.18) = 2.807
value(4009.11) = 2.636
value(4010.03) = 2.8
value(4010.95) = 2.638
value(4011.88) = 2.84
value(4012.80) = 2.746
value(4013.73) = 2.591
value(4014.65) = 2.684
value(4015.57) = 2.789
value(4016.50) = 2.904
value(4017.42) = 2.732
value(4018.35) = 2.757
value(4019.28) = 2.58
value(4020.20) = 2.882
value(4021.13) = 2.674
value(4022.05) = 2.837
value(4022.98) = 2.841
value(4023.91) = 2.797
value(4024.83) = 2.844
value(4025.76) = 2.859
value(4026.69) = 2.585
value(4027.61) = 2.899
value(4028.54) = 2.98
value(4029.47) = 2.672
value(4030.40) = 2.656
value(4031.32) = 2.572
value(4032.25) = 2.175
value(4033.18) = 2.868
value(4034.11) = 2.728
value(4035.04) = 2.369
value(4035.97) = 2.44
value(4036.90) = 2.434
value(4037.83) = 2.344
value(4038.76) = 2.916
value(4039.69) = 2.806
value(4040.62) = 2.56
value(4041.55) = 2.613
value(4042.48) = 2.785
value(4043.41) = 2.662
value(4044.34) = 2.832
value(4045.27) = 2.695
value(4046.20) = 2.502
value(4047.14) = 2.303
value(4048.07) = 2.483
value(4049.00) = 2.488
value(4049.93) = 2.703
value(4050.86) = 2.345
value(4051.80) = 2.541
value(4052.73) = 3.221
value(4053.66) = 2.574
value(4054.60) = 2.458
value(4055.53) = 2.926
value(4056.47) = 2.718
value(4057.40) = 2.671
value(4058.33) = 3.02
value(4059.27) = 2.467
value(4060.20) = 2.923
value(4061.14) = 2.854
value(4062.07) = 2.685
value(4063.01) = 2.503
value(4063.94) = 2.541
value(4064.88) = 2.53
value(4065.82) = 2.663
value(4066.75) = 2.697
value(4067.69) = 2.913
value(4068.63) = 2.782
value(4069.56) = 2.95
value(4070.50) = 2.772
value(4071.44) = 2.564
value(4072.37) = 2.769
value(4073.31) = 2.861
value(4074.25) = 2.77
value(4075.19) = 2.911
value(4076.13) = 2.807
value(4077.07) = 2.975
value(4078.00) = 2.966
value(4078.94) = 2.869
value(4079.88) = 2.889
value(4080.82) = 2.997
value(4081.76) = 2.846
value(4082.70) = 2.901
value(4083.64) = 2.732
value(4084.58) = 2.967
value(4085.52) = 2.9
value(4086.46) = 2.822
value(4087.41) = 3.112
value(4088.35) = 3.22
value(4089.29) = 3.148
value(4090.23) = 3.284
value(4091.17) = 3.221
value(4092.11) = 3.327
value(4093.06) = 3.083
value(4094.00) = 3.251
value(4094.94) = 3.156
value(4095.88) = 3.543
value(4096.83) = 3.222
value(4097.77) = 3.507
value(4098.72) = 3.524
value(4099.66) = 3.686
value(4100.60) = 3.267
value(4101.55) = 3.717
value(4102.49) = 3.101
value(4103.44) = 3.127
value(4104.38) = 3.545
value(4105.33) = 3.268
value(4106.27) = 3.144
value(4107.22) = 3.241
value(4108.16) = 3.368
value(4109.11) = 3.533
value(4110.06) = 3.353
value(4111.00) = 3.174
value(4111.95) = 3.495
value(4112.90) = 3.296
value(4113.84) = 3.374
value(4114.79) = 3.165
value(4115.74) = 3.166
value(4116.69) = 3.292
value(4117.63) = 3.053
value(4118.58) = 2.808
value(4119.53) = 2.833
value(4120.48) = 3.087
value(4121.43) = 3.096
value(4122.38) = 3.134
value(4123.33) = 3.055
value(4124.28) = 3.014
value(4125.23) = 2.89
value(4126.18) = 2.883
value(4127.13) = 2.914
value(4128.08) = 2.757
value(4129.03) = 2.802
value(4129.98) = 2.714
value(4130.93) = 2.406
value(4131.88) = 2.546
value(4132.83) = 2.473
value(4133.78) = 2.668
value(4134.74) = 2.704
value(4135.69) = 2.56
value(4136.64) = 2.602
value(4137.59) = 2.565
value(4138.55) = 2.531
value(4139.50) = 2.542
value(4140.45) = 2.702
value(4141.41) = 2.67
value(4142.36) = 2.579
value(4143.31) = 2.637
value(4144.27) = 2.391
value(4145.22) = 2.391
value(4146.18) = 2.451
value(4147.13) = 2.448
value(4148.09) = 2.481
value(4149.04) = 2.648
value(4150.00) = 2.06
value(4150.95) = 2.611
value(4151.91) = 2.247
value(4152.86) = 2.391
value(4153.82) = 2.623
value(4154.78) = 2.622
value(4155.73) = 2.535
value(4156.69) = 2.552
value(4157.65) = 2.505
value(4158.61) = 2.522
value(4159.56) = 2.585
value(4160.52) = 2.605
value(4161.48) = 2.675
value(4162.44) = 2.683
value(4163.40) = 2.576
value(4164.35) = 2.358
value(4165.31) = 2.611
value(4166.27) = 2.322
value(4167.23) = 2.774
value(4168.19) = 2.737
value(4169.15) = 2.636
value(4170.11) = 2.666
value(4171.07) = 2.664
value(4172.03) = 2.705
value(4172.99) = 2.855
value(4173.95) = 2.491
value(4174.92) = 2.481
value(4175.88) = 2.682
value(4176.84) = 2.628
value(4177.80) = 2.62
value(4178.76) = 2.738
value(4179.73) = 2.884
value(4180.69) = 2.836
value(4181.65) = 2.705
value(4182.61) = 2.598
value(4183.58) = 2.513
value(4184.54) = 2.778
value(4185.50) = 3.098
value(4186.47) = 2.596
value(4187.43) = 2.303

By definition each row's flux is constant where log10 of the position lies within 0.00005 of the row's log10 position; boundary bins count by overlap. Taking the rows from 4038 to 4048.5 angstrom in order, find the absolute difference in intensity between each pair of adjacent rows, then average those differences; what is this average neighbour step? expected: 0.158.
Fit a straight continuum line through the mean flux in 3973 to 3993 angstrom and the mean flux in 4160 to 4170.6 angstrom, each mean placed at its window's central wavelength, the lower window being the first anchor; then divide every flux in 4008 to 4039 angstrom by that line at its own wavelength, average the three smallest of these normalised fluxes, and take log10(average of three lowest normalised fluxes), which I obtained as -0.103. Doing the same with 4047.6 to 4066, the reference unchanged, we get -0.073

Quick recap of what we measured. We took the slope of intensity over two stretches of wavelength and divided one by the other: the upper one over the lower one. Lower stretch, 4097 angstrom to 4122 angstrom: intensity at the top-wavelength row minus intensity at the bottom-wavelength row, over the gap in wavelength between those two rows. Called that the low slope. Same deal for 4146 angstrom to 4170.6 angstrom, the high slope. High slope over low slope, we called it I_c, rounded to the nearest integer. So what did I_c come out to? -1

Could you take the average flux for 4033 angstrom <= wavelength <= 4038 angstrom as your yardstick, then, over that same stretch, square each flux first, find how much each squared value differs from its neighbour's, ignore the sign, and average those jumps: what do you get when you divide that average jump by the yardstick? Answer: 0.27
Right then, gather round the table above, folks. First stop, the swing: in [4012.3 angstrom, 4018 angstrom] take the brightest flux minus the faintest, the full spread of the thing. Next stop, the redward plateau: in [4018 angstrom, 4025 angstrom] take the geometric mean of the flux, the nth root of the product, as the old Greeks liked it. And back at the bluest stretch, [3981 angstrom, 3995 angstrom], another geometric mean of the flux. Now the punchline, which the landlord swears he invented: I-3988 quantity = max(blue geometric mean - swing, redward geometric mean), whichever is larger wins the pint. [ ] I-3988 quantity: 2.77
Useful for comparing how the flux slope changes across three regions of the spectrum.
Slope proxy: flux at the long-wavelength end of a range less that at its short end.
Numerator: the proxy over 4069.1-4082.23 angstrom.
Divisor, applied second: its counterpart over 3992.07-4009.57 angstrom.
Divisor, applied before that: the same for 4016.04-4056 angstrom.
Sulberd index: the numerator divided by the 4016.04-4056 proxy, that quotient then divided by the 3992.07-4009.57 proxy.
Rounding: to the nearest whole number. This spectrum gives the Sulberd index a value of 14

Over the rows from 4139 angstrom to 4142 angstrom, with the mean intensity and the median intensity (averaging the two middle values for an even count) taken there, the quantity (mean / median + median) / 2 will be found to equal 1.83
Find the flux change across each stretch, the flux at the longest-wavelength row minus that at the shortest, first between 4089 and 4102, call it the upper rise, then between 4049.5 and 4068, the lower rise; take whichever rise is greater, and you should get 0.57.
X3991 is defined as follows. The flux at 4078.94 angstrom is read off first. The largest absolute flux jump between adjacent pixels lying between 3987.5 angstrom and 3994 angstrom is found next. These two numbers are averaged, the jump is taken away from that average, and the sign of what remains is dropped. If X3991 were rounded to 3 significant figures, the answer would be 1.36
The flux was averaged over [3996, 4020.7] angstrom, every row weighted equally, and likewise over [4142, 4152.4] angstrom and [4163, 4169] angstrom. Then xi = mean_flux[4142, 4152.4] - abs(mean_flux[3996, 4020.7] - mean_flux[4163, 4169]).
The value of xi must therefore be 2.3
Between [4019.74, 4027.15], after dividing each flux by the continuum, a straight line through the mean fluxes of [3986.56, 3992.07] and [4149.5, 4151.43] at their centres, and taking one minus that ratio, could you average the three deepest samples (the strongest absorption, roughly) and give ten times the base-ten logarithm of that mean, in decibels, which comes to -17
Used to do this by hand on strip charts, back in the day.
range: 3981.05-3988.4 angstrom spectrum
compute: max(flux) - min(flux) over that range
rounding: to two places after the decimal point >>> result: 0.51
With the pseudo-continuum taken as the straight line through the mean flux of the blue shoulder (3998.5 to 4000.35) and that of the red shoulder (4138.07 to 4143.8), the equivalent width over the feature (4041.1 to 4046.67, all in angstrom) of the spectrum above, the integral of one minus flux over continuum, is 0.2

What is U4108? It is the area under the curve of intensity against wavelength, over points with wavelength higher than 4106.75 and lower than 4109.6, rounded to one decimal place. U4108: 9.6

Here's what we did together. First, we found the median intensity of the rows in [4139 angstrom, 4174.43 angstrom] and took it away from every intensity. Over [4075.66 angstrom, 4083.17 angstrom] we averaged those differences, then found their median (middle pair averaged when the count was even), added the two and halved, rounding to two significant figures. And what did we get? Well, 0.32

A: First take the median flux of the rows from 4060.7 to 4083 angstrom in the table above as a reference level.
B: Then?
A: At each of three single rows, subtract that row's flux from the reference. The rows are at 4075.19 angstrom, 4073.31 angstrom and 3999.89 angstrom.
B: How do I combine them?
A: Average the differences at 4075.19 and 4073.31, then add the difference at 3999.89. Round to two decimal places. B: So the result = -0.11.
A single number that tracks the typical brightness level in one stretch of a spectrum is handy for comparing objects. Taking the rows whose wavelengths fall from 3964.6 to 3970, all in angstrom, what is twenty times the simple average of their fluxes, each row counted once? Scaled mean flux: 68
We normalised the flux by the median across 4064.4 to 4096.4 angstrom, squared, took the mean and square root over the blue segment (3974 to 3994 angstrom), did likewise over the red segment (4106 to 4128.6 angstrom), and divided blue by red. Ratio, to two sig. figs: 0.96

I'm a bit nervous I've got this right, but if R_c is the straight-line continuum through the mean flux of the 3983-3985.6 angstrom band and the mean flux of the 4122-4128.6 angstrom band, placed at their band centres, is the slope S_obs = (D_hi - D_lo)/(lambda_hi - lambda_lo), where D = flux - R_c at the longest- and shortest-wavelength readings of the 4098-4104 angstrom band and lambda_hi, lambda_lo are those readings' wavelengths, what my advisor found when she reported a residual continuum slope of -0.08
